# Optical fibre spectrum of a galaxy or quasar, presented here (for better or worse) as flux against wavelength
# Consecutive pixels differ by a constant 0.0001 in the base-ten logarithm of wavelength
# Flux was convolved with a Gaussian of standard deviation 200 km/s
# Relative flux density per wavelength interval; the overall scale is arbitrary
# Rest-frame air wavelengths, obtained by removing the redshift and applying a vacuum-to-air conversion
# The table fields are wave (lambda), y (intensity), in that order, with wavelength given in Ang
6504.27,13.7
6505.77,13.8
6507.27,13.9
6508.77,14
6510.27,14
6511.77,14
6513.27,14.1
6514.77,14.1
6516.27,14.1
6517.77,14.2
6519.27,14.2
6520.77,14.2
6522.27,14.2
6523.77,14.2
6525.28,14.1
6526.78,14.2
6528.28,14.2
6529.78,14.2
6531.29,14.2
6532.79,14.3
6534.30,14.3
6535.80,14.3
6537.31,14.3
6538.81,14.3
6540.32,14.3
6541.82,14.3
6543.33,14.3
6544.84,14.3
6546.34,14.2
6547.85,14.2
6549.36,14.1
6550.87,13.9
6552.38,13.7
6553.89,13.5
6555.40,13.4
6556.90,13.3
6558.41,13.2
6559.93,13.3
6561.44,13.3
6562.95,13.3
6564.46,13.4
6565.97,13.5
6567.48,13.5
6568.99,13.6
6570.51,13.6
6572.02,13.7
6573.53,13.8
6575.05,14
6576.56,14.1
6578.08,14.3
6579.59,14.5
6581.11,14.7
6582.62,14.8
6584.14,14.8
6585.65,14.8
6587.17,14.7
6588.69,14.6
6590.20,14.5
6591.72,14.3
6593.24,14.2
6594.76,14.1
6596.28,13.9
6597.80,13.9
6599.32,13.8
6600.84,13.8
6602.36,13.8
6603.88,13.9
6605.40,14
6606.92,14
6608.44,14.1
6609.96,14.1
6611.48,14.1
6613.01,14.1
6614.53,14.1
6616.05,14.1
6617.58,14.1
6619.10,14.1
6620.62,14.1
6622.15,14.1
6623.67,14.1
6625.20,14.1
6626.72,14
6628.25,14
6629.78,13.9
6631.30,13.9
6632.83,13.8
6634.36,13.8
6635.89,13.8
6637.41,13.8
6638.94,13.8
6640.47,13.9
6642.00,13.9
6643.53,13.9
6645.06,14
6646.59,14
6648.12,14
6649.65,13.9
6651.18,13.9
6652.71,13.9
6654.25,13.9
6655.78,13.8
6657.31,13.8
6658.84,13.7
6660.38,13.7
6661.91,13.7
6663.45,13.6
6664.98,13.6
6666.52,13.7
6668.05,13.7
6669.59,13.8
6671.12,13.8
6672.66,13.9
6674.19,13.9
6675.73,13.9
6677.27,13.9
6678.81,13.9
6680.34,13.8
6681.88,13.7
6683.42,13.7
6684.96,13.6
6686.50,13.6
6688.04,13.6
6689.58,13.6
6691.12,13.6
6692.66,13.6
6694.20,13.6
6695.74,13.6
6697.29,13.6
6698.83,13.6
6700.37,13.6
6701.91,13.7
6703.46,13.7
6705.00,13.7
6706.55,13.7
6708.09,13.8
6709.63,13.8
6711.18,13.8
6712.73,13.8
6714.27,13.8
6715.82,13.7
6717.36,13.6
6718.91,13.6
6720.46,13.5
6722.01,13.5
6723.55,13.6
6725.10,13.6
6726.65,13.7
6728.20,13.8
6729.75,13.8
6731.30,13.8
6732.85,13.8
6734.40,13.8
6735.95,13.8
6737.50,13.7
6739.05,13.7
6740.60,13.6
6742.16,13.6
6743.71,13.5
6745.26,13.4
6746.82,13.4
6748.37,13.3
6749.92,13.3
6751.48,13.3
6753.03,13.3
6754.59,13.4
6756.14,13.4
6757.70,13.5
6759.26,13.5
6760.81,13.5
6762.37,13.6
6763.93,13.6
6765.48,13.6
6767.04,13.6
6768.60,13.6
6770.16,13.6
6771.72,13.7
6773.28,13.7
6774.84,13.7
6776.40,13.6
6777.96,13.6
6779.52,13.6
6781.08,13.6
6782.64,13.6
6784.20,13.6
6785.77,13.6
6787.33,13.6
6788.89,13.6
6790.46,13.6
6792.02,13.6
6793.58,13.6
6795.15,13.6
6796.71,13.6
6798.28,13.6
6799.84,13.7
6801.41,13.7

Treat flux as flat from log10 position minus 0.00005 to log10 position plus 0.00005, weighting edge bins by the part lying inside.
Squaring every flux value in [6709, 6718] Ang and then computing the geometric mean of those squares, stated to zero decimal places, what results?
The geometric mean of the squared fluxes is 189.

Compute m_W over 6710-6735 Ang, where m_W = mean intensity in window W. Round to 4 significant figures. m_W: 13.70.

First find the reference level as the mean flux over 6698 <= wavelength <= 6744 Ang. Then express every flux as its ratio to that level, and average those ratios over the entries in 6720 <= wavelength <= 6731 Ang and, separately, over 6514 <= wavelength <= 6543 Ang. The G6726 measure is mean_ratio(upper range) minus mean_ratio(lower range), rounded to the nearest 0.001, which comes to -0.042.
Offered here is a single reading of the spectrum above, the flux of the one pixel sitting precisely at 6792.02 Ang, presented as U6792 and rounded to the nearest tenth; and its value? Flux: 13.6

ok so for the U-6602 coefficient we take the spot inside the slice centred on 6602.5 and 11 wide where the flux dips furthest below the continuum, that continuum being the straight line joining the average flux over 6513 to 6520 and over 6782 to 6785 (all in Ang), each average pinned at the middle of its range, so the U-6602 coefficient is 6599.32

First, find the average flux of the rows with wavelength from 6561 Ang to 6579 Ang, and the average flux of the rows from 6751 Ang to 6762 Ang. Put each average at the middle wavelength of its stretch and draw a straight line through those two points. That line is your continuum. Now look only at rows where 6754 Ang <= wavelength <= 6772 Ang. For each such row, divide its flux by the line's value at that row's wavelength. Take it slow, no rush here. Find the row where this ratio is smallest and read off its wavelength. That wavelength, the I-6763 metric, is 6754.59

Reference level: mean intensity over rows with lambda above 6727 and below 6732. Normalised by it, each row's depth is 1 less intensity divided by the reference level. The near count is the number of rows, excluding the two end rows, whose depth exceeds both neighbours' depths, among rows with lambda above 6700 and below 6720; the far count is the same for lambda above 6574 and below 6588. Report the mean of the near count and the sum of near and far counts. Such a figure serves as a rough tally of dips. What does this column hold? 0.00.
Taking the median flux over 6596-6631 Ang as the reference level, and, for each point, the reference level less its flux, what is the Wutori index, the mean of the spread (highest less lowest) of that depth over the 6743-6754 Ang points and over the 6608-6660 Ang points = 0.3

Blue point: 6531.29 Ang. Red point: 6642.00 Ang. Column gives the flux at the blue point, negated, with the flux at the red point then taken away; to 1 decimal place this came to -28.1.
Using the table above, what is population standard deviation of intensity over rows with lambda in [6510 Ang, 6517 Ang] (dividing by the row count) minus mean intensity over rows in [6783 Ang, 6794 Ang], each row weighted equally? -13.6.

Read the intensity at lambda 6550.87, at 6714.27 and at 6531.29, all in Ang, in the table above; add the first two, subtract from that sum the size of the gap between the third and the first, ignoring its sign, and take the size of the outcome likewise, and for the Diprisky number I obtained 27.4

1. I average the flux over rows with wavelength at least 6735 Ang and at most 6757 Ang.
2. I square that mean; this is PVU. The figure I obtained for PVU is 182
